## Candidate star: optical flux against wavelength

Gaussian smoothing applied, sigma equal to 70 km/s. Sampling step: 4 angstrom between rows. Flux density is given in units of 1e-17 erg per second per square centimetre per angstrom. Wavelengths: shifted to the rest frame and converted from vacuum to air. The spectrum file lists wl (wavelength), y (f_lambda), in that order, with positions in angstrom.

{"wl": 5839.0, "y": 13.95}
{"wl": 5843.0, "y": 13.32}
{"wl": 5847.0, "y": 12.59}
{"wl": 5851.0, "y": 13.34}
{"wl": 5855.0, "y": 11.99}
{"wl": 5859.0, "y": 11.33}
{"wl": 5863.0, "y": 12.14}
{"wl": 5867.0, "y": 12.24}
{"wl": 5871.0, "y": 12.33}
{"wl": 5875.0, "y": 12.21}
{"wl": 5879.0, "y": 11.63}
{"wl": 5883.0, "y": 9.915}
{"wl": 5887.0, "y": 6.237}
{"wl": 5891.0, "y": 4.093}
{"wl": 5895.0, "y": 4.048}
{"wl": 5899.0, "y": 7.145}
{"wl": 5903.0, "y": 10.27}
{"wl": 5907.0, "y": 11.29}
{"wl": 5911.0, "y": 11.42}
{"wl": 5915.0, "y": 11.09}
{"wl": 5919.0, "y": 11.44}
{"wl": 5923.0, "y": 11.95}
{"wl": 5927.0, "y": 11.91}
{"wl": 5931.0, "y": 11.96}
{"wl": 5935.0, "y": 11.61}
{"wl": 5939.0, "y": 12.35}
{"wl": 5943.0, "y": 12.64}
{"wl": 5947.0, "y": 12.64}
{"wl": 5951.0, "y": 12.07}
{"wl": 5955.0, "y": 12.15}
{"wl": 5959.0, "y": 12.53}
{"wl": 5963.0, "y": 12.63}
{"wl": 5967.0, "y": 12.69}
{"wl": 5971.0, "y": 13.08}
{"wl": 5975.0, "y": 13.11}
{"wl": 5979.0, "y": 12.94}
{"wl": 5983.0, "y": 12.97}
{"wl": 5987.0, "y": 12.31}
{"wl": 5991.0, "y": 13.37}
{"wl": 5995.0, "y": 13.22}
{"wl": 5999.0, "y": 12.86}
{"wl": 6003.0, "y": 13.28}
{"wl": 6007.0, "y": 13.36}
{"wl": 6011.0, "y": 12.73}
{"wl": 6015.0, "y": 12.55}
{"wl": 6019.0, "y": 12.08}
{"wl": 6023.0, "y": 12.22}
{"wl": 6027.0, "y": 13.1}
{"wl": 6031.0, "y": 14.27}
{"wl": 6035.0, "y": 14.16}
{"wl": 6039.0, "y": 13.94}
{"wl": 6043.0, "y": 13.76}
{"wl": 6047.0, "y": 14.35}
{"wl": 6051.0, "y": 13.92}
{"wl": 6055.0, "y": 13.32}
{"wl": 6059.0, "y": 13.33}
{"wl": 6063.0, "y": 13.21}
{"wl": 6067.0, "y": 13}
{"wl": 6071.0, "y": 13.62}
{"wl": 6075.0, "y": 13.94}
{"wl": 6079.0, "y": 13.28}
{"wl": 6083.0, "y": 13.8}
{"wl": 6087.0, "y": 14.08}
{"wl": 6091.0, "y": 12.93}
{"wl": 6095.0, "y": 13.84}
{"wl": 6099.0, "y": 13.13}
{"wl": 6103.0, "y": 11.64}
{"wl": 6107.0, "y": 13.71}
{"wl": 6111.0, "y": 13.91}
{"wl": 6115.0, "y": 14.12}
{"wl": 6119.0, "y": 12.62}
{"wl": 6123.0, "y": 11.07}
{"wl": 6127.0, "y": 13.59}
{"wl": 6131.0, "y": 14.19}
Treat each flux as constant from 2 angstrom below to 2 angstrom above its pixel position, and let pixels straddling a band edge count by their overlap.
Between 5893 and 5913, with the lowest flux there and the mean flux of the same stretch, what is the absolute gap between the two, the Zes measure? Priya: 4.79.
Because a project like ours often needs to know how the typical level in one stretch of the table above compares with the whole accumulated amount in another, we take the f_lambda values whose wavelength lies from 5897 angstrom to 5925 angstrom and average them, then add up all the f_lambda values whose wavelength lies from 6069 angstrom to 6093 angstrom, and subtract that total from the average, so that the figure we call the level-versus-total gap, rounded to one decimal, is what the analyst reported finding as -71.0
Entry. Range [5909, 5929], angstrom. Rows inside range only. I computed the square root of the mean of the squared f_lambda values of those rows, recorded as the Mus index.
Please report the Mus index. 11.6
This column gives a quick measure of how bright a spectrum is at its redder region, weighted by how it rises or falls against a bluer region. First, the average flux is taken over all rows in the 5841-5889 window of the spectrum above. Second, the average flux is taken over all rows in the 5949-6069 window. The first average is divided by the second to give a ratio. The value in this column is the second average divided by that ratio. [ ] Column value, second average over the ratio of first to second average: 14.7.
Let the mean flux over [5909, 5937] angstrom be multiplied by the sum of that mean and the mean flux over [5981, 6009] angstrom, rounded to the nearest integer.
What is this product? 287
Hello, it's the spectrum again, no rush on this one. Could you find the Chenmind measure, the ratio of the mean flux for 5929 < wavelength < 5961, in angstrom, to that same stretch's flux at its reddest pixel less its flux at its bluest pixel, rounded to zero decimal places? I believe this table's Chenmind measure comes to 21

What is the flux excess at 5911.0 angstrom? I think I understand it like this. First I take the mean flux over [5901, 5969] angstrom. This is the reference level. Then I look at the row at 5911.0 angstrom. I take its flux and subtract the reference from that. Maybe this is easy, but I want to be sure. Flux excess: -0.5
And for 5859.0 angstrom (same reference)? -0.6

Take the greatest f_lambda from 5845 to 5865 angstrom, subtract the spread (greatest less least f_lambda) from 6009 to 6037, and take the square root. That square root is 3.34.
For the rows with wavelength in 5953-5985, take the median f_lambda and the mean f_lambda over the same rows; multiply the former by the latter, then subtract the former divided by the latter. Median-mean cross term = 163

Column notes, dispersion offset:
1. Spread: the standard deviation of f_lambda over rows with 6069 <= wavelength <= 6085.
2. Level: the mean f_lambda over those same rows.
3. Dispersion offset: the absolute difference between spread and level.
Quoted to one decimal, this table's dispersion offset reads 13.4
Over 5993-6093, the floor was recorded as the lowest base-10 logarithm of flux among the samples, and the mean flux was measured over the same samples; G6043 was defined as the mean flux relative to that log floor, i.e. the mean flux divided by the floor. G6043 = 12.4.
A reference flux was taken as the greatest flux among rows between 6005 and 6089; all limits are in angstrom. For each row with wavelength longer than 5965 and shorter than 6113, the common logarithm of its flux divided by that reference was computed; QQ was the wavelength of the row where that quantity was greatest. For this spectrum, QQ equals 6047.0 angstrom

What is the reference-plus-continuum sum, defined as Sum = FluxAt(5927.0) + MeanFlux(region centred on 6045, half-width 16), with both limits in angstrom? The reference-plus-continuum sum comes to 25.8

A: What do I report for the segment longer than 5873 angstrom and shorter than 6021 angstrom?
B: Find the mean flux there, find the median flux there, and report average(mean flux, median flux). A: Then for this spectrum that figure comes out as 11.9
